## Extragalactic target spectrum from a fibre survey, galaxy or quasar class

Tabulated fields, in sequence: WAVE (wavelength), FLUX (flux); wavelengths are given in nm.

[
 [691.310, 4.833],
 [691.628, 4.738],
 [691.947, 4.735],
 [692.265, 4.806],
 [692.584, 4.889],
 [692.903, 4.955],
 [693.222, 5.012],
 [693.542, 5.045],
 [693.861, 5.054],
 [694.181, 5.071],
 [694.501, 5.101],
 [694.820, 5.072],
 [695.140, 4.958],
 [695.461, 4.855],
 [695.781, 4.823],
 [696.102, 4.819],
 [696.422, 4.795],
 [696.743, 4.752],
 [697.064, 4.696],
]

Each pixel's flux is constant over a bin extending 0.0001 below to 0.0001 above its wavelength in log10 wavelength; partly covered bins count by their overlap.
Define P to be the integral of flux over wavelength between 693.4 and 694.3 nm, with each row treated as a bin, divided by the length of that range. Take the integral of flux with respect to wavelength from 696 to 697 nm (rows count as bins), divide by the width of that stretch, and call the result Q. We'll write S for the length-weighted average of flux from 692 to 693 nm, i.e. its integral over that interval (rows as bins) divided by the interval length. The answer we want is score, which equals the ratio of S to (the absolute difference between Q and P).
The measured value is 18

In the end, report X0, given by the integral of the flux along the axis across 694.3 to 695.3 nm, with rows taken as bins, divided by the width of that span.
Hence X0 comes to 5.05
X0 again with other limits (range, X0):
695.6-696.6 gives 4.81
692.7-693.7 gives 5.00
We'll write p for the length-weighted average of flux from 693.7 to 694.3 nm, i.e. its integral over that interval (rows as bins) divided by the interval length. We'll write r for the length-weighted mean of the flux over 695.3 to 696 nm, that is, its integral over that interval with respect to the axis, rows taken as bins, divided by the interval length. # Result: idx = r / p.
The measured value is 0.954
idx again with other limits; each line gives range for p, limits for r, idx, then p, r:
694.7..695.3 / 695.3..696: 0.964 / 5.01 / 4.83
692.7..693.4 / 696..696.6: 0.966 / 4.98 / 4.81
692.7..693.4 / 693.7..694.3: 1.017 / 4.98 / 5.06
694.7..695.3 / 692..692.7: 0.964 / 5.01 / 4.83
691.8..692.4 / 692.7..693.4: 1.042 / 4.78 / 4.98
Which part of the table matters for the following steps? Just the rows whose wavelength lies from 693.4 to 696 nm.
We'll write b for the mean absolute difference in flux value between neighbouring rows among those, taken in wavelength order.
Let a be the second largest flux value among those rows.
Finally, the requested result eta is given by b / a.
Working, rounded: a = 5.072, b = 0.048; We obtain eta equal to 0.0094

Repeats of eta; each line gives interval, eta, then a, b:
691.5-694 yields 0.0091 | 5.045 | 0.046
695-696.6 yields 0.0084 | 4.855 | 0.041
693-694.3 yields 0.0039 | 5.054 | 0.020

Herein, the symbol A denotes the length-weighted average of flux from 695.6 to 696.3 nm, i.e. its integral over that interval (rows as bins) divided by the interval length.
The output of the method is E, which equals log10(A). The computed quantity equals 0.683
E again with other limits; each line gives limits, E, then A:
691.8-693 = 0.685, 4.84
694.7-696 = 0.691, 4.91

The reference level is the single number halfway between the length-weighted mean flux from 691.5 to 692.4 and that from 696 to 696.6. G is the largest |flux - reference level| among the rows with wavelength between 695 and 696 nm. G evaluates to 0.17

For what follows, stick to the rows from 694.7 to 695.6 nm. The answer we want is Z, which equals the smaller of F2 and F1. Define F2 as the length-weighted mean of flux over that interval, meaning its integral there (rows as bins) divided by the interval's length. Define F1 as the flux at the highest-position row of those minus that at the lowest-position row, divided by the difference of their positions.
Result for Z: -0.34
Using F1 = -0.3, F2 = 4.96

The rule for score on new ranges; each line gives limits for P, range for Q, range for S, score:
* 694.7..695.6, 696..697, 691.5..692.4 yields 27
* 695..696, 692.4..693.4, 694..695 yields 65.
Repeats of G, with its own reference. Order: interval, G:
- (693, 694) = 0.27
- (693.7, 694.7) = 0.32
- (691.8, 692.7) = 0.10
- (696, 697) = 0.03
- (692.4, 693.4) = 0.23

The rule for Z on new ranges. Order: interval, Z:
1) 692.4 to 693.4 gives 0.19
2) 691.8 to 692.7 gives 0.24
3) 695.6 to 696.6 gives -0.04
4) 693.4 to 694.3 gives 0.04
